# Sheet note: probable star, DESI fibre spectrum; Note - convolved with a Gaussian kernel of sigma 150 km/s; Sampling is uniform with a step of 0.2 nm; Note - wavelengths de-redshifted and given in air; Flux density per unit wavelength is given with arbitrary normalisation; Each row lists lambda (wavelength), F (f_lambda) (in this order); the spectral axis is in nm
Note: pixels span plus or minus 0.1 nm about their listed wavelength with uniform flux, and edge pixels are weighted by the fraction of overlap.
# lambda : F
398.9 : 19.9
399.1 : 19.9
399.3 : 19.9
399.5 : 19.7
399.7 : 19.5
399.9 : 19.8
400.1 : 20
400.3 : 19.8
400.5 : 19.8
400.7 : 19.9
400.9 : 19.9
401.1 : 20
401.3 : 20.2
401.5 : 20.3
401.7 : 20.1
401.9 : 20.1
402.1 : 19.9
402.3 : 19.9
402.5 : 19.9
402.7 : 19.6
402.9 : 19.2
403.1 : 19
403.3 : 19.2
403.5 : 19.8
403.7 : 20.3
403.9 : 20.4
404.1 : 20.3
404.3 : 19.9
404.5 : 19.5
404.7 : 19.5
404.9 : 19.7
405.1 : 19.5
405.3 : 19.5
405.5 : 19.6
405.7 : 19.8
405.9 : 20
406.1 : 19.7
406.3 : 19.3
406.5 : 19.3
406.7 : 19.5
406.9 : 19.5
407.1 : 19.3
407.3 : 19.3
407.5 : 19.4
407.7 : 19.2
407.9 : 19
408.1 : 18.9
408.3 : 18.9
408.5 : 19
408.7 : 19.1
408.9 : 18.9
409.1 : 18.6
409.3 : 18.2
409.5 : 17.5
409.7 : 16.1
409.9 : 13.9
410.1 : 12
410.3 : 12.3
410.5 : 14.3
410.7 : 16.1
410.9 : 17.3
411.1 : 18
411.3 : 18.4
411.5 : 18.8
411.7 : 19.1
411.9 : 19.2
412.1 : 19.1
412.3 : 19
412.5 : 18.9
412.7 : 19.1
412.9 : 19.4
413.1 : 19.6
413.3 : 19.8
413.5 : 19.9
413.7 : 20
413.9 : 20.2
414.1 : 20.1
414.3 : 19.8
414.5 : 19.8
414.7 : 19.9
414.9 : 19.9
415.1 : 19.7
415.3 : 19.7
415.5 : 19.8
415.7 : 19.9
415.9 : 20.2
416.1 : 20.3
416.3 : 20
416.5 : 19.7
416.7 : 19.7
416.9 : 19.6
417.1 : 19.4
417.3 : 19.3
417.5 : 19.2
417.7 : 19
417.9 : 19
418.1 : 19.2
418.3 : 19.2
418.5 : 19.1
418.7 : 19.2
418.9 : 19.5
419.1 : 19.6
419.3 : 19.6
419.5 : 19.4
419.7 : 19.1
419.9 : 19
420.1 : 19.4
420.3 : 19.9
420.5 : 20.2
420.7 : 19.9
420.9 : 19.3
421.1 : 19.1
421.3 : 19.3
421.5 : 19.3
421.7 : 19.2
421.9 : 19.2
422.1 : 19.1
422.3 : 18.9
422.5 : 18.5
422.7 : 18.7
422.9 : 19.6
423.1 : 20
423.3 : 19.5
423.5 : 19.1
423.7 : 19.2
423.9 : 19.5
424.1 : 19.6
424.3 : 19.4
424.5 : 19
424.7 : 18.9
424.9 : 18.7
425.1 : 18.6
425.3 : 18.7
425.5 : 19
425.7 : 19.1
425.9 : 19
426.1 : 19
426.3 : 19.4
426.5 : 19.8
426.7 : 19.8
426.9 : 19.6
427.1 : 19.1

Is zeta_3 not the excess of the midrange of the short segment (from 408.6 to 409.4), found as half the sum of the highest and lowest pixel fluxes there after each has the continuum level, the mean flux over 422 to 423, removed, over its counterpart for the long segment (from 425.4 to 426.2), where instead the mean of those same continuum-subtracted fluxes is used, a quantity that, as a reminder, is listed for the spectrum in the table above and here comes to -0.4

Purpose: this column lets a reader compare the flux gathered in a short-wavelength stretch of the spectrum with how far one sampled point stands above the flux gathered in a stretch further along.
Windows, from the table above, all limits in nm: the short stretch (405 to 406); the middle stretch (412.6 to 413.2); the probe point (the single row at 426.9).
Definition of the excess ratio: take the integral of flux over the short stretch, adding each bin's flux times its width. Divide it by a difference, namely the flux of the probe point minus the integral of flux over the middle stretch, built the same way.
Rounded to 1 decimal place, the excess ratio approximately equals 2.5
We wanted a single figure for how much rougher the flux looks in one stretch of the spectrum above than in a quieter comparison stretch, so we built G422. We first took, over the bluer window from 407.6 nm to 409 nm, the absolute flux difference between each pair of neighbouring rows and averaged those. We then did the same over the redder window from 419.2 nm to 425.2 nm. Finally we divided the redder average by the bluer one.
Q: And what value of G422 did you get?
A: 2.3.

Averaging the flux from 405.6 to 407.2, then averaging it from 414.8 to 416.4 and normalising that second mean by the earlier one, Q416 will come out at 1.02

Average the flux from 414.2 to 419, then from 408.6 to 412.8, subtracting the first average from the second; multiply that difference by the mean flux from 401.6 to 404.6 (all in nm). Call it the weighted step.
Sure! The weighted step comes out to -45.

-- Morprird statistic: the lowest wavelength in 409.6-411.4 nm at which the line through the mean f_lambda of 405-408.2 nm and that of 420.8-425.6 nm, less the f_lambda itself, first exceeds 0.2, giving 409.7 nm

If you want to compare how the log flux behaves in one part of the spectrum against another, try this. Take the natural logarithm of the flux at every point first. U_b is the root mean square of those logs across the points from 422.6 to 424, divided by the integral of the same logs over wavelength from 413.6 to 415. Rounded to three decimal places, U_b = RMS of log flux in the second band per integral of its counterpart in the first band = 0.707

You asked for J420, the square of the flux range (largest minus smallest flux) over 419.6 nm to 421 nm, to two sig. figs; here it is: 1.4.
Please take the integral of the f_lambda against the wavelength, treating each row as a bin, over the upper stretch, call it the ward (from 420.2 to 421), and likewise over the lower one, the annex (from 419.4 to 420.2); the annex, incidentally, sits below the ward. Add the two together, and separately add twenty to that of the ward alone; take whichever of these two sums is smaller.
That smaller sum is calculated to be 31.2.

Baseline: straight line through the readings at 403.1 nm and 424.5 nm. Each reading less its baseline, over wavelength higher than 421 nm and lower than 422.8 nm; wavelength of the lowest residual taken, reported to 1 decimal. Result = 422.5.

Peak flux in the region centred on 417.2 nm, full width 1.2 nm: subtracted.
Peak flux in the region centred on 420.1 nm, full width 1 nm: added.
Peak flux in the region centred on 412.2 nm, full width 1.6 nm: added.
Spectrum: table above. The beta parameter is 19.9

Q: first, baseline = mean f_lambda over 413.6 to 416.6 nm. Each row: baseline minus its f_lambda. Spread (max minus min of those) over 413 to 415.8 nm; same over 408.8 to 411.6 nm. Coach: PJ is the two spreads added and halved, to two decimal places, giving 3.75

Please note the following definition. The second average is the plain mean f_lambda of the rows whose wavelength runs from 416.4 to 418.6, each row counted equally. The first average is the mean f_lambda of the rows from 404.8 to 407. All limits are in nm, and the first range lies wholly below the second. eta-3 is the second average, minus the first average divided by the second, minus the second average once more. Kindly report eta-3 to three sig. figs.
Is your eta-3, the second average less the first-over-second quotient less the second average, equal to -1.01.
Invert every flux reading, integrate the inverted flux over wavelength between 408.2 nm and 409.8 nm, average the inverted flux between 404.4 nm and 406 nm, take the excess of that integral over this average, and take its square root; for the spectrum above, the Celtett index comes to 0.192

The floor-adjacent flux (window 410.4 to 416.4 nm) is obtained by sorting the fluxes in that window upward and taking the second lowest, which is 16.1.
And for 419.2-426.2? 18.6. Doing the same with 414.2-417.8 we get 19.2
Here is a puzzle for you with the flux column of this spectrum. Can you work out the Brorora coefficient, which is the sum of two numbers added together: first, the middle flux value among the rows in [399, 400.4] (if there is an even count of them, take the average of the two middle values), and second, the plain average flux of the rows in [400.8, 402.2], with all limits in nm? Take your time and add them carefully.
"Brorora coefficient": 39.9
